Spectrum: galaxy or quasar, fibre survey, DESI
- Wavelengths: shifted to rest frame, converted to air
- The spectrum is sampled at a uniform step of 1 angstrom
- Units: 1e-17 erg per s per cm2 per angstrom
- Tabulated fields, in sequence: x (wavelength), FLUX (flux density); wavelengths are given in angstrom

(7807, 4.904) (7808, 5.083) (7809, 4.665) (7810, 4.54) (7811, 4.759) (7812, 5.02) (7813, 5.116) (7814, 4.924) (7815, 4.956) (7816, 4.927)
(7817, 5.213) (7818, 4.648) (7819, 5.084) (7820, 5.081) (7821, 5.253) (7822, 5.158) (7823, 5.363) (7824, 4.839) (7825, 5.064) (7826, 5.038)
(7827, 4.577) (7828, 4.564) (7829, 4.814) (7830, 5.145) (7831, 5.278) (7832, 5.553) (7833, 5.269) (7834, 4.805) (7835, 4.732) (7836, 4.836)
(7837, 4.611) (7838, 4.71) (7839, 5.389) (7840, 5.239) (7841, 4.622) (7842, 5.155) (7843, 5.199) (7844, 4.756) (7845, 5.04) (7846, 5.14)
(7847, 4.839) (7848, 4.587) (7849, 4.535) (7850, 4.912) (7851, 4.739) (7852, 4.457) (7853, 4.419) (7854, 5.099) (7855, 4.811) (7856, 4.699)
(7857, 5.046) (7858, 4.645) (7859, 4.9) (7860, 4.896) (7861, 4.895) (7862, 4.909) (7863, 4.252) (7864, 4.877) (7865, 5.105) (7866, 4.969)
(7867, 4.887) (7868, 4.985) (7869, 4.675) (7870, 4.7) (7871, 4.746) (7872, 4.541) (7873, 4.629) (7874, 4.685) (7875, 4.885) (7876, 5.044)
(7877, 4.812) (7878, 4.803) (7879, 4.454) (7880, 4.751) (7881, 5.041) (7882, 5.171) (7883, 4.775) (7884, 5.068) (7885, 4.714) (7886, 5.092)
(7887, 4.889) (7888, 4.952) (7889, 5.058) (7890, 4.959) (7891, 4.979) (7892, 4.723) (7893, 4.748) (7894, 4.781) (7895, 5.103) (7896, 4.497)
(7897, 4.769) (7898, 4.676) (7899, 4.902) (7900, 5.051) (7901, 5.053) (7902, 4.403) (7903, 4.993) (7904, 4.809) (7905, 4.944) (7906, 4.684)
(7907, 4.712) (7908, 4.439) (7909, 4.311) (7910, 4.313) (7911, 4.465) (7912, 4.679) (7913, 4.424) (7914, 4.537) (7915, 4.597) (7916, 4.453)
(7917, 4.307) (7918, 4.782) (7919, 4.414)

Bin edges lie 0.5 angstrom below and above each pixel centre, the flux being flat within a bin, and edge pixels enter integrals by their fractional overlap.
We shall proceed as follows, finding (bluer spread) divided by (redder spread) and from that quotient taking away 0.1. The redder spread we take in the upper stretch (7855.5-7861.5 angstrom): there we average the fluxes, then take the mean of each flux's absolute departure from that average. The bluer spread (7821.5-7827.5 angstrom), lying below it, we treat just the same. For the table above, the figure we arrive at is 1.61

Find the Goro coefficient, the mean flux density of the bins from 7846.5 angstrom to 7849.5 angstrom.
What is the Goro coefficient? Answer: 4.65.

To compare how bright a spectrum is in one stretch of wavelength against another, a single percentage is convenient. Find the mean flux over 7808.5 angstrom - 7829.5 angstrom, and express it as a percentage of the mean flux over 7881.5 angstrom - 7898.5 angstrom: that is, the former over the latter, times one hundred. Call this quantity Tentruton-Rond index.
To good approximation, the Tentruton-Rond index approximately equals 101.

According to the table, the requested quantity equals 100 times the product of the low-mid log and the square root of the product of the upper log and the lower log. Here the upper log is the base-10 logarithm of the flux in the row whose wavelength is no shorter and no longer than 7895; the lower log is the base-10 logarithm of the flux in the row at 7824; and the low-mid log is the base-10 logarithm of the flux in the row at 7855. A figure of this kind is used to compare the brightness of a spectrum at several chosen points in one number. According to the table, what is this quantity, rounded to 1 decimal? 47.5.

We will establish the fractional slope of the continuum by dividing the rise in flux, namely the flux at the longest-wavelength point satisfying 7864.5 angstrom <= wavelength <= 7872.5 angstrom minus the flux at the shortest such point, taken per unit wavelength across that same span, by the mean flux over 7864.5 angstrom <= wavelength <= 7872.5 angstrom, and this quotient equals -0.017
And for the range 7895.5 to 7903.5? 0.015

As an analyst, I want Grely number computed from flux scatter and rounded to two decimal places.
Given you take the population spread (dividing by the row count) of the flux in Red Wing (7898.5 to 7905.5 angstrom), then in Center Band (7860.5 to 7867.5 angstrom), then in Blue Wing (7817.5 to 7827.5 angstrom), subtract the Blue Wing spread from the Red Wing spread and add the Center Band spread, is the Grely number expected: 0.22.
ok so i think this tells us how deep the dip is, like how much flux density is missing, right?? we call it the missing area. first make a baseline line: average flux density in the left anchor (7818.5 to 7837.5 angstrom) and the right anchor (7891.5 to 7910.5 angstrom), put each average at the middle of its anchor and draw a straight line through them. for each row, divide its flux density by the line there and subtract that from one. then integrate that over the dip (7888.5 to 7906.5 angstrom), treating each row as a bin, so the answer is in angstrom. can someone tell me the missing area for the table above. -0.36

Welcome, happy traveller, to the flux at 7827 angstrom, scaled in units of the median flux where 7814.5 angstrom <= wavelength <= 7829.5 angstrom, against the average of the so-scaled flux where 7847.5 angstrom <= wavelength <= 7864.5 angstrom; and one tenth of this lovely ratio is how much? 0.096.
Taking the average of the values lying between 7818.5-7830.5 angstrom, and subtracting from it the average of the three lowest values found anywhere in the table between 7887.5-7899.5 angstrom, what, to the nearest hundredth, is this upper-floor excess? 0.37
